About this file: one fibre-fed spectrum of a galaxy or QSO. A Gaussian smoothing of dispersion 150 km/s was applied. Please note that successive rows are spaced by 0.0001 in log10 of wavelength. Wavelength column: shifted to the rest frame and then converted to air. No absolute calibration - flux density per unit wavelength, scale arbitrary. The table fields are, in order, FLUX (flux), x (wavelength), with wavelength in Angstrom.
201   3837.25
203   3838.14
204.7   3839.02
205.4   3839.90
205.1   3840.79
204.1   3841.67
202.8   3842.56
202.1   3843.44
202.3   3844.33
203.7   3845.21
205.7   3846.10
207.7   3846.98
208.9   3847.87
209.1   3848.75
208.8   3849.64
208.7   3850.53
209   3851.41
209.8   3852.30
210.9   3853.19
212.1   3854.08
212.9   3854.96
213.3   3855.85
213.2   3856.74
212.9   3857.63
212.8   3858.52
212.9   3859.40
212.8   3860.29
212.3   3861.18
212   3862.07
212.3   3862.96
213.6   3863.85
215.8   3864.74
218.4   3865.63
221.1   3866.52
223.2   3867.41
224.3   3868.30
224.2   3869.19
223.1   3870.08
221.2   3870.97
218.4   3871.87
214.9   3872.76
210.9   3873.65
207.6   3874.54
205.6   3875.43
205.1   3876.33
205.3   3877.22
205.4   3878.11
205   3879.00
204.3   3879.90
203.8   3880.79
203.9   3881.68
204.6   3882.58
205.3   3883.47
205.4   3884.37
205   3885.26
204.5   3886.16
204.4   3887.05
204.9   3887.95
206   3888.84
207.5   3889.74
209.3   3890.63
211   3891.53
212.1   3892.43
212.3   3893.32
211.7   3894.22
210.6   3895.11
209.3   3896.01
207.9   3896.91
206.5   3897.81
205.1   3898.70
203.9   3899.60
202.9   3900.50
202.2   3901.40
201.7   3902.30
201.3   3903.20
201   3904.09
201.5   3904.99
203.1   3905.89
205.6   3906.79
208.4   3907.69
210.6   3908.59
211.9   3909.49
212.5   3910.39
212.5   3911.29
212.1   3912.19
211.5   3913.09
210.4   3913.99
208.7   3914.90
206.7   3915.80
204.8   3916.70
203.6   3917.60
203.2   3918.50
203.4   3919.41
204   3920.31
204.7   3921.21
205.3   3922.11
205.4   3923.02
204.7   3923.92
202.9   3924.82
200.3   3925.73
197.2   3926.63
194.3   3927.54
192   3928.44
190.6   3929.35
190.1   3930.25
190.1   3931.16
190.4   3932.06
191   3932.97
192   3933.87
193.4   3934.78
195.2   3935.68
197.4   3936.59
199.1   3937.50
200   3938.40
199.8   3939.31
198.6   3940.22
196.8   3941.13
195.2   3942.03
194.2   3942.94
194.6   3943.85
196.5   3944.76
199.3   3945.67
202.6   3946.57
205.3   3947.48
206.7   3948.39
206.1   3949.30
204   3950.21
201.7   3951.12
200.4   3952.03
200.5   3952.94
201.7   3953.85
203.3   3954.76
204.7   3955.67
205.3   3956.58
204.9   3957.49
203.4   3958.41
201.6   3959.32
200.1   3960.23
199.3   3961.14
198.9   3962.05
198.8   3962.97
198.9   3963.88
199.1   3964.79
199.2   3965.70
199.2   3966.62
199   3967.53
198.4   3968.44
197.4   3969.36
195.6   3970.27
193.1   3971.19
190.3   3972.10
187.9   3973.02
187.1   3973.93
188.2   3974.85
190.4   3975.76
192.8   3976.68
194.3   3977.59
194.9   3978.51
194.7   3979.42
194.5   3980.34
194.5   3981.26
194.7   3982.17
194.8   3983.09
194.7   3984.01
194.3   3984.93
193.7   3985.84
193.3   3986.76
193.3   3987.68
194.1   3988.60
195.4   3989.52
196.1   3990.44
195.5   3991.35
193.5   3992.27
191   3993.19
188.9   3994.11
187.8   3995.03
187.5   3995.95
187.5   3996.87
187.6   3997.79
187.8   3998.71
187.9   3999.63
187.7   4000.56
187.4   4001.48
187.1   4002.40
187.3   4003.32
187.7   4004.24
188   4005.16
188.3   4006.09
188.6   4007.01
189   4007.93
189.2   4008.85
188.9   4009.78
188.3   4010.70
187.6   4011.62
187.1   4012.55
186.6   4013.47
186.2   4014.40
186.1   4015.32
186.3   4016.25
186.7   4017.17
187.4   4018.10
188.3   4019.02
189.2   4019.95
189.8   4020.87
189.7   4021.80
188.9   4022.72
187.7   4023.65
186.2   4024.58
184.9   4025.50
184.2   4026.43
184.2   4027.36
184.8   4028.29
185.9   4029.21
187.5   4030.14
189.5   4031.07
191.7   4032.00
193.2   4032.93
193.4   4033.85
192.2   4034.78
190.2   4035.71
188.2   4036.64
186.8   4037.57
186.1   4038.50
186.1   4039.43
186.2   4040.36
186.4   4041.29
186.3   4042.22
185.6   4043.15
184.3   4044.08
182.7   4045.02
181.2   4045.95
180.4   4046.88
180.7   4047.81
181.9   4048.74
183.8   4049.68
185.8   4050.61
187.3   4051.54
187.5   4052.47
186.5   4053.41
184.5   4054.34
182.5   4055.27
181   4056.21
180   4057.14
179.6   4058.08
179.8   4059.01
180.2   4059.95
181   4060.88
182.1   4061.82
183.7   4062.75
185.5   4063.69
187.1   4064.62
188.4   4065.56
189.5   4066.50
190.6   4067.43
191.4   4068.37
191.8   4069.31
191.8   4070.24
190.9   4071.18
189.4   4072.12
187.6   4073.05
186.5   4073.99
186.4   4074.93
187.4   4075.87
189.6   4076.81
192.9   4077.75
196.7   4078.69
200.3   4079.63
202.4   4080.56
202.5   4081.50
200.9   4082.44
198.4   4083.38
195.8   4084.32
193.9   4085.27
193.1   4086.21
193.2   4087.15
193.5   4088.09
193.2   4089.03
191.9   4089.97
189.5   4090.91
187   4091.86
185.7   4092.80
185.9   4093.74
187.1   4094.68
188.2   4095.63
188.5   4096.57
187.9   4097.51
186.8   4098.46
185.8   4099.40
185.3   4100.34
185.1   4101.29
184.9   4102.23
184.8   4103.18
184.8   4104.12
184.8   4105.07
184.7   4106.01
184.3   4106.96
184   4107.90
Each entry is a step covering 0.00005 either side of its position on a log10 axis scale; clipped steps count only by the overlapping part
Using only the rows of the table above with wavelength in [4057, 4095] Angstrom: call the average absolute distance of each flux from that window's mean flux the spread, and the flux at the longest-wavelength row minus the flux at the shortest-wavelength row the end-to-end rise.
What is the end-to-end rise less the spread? 2.3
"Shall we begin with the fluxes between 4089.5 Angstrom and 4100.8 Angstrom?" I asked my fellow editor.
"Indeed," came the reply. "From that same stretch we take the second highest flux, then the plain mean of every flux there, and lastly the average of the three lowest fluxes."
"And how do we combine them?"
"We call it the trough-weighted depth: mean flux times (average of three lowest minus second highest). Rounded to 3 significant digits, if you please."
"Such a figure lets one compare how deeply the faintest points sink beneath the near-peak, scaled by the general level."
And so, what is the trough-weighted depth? -731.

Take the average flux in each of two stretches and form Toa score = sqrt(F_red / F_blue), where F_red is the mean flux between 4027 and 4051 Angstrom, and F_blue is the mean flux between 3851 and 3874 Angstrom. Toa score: 0.930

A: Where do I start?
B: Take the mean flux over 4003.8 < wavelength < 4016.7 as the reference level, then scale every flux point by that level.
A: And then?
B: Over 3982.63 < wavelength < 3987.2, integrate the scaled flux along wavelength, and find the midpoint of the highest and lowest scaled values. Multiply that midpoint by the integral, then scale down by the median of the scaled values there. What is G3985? 4.7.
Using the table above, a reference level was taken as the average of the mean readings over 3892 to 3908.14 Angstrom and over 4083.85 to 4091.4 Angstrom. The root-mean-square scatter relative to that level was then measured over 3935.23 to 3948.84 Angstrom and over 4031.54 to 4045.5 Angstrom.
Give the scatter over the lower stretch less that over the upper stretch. -8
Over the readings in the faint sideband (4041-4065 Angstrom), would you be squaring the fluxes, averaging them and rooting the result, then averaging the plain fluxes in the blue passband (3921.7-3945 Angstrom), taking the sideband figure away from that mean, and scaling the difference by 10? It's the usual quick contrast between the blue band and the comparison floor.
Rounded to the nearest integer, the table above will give 130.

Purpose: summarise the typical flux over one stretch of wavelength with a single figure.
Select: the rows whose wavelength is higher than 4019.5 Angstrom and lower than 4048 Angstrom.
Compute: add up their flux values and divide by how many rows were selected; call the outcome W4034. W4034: 187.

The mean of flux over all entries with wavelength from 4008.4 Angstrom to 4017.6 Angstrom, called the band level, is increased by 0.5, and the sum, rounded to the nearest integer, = 188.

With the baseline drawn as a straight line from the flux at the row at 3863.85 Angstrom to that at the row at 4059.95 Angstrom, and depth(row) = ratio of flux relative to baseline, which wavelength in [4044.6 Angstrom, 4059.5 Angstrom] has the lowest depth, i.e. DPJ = 4046.88 Angstrom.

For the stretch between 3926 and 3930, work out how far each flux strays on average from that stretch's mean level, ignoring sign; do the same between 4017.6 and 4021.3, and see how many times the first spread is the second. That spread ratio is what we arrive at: 2.7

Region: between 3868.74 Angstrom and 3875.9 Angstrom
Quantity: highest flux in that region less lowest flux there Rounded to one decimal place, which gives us 18.6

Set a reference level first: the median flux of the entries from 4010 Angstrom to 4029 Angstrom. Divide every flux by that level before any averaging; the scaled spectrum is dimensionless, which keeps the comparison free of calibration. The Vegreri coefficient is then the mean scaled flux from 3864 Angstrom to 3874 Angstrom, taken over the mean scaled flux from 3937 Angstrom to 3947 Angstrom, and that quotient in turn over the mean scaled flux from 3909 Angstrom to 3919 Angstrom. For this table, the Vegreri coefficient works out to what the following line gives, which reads 0.99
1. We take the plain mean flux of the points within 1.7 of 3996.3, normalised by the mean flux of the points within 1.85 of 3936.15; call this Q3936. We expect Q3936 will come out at 0.96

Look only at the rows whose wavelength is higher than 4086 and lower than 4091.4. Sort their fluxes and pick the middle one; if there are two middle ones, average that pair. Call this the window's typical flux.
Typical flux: 193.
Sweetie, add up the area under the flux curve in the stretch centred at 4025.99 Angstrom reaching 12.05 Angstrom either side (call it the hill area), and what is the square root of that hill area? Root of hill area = 67.3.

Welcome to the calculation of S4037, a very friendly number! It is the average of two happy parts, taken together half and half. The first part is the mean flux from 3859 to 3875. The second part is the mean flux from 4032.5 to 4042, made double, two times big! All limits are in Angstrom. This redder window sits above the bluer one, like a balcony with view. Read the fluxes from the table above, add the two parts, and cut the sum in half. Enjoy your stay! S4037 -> 297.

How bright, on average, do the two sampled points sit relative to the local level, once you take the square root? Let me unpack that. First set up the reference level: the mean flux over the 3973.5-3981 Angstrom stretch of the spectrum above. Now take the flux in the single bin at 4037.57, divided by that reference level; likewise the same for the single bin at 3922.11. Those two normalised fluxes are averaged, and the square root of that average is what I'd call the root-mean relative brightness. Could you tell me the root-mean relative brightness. 1.010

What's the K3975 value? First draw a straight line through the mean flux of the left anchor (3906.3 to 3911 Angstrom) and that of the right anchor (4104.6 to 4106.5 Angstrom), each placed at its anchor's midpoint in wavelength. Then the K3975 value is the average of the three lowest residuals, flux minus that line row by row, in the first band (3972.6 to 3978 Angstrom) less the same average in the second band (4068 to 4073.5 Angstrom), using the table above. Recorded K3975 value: -14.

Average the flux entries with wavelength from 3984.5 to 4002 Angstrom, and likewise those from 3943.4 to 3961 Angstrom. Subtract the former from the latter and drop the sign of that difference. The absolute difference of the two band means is 11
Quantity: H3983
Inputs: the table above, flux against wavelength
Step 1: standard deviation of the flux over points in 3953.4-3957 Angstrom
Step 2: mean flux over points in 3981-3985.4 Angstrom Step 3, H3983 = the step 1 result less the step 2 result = -193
